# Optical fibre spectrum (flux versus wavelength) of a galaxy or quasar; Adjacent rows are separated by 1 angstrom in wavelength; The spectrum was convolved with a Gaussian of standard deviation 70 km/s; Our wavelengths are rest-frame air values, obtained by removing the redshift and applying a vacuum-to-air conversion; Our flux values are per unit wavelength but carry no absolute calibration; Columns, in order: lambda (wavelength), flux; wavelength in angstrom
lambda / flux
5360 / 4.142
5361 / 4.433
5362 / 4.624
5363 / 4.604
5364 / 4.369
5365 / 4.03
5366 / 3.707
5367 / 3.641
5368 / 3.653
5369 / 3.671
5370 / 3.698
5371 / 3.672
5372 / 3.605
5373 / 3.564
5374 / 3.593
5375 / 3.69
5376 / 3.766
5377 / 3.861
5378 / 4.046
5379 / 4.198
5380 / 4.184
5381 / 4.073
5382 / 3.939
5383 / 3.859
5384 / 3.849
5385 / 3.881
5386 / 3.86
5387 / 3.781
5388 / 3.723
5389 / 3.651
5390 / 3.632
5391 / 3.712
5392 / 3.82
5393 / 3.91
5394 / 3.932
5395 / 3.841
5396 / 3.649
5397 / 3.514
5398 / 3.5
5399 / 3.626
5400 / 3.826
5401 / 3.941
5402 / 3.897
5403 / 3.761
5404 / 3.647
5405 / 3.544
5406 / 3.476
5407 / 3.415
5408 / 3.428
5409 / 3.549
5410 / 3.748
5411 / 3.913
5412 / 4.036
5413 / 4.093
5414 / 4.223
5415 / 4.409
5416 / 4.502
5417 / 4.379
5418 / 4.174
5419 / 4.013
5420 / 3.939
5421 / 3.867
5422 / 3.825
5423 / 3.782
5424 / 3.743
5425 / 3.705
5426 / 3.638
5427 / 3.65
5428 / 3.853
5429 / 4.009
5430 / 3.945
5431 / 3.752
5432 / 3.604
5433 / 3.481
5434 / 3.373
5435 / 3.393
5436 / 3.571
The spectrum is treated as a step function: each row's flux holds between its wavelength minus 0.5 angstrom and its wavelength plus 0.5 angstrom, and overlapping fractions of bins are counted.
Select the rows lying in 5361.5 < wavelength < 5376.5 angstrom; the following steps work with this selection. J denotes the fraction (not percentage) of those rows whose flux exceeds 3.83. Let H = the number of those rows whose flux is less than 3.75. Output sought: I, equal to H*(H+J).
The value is 103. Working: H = 10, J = 0.27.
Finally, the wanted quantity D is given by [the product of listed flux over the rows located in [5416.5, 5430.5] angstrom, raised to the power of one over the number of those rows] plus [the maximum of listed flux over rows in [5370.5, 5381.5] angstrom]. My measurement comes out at 8.09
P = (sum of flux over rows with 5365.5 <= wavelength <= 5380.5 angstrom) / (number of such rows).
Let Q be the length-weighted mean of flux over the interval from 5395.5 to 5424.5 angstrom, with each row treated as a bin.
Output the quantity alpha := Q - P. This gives 0.07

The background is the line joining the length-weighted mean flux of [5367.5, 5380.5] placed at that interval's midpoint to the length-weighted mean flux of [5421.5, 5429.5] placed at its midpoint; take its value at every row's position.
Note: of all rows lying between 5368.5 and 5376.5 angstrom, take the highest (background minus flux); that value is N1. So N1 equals 0.22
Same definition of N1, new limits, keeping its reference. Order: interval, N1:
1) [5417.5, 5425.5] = 0.07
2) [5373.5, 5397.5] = 0.27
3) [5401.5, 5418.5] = 0.36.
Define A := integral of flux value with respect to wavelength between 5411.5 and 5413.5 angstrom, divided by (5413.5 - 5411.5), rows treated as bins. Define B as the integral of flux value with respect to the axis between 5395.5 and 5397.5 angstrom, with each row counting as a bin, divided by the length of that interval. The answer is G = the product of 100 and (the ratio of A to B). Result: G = 113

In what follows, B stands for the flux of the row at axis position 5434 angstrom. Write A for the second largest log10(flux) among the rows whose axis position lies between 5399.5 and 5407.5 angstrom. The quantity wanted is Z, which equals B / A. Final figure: 5.71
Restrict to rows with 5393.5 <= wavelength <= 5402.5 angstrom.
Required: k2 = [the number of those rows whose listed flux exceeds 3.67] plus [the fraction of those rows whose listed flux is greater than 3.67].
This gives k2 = 5.6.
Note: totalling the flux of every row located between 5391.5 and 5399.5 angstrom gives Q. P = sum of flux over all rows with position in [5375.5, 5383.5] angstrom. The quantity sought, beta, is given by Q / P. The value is 0.93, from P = 31.9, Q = 29.8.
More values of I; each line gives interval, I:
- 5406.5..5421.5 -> 19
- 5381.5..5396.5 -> 28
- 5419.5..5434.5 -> 51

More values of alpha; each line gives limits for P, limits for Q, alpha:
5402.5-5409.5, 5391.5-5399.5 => 0.18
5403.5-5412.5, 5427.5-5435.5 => 0.04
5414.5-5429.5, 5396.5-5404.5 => -0.25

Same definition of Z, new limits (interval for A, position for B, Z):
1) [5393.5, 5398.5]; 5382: 6.74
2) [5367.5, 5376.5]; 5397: 6.19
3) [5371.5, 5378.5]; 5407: 5.82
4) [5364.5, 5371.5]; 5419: 7.05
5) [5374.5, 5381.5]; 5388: 5.99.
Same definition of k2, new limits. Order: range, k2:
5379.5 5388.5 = 10.0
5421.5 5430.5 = 7.8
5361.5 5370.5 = 7.8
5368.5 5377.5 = 6.7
